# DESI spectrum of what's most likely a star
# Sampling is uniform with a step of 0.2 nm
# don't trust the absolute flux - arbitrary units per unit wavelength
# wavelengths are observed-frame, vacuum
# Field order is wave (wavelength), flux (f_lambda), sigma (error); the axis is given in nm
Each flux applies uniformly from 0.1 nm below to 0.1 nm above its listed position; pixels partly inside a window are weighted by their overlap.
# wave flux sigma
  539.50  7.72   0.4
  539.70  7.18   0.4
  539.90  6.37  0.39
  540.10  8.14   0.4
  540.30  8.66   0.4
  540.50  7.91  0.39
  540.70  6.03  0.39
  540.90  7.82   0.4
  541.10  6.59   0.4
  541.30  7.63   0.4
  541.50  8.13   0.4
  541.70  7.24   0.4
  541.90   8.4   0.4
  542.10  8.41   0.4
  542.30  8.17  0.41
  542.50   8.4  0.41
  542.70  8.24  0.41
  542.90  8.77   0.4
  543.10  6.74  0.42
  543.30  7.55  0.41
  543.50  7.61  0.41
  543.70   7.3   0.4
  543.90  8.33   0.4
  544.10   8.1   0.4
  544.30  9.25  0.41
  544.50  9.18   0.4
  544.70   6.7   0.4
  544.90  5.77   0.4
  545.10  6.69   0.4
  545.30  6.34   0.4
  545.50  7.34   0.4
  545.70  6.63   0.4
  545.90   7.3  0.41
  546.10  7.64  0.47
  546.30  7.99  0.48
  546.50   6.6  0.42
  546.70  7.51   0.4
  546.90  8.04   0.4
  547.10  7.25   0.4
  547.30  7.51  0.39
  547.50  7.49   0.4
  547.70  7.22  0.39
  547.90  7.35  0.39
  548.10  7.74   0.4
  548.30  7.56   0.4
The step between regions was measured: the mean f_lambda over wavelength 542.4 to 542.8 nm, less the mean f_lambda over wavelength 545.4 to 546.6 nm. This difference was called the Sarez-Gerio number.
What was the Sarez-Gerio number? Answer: 1.1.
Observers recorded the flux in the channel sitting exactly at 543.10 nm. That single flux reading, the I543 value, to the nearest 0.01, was 6.74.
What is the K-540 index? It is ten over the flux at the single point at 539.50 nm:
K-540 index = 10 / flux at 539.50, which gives 1.30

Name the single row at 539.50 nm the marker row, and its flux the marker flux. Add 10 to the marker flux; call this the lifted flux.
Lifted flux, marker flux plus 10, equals 17.7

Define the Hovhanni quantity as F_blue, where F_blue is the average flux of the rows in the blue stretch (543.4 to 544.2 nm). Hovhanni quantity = 7.8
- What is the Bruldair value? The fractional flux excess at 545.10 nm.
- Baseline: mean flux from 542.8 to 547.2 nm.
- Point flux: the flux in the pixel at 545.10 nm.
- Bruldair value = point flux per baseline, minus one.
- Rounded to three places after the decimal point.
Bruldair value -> -0.106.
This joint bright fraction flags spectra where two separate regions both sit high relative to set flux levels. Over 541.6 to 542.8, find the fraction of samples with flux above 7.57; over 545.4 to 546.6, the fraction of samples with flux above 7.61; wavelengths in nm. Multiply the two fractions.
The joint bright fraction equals 0.28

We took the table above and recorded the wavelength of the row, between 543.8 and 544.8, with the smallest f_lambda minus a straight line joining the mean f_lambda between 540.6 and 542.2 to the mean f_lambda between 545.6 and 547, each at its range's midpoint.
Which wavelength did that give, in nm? 544.70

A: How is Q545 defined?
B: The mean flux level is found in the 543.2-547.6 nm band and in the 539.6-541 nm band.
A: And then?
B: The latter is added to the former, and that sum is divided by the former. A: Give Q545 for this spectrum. 2.00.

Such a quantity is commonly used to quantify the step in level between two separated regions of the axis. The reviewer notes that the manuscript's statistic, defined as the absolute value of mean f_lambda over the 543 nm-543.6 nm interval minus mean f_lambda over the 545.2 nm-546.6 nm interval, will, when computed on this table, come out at 0.18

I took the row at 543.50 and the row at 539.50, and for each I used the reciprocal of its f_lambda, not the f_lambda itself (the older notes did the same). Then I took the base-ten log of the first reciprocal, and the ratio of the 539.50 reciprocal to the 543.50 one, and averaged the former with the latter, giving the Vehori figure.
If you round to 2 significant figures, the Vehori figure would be 0.052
